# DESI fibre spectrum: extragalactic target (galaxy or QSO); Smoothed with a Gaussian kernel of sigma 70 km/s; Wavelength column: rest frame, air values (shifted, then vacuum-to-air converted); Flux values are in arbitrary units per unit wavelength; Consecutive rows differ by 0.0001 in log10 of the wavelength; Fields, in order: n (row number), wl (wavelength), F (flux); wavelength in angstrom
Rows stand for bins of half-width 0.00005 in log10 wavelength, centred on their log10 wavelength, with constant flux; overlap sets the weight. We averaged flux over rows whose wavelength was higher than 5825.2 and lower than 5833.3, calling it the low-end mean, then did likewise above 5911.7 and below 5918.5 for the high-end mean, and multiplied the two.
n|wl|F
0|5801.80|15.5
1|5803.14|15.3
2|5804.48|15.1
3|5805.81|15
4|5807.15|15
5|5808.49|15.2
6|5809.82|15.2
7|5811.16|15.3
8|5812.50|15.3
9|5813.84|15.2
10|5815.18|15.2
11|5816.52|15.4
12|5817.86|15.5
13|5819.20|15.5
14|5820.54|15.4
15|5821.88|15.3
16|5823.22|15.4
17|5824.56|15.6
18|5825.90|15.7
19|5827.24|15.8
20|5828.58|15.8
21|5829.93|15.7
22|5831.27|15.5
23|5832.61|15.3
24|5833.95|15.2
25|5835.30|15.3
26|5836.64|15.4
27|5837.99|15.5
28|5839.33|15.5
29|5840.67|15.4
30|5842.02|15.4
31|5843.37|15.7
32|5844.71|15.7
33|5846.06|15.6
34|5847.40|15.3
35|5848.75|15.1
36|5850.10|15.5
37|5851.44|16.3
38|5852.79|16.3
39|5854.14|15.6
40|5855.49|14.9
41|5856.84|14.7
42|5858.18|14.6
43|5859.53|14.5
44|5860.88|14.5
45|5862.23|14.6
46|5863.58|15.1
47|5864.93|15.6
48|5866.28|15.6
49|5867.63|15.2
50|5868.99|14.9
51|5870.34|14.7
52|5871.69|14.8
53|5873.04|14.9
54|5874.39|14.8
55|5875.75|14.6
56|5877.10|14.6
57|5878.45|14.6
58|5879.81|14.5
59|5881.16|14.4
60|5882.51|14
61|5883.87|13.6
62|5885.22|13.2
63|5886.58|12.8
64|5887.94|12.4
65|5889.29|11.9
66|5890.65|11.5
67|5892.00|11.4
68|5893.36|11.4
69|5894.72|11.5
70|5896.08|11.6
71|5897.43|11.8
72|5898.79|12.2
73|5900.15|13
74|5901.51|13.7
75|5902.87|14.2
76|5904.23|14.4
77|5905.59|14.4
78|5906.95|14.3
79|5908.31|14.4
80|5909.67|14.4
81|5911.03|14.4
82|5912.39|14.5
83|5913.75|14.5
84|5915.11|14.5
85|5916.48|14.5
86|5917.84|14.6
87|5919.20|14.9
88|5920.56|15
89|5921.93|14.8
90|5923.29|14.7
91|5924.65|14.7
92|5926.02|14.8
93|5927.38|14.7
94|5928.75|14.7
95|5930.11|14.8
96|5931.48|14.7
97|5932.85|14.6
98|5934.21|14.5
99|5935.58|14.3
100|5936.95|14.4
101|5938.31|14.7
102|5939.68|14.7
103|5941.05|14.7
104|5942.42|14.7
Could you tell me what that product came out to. 227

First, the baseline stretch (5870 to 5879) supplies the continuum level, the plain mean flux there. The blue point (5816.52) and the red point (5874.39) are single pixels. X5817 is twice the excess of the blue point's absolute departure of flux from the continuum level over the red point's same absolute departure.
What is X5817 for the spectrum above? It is 1.2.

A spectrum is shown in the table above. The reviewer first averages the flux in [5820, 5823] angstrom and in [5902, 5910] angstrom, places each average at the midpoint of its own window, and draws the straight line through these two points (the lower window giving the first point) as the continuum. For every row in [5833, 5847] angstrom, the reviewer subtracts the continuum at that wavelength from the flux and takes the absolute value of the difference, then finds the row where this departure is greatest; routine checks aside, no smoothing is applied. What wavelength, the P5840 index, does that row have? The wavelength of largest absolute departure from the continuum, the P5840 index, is 5844.71 angstrom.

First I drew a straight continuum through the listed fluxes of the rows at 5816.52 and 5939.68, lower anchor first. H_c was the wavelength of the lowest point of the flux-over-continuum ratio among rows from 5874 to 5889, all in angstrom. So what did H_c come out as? 5887.94 angstrom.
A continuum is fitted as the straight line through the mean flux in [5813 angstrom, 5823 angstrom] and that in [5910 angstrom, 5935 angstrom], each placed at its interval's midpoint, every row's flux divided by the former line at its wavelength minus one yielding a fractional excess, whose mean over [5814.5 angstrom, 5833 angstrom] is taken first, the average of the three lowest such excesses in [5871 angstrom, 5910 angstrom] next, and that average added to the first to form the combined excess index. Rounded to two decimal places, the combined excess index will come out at -0.22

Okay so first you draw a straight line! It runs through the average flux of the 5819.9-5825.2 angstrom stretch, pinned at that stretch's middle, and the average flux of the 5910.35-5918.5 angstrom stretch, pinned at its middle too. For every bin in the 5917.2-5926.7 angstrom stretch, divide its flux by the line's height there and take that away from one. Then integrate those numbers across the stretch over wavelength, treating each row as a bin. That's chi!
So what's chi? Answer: -0.24 angstrom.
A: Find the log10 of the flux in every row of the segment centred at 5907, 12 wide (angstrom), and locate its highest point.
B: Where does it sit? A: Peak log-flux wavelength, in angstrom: 5912.39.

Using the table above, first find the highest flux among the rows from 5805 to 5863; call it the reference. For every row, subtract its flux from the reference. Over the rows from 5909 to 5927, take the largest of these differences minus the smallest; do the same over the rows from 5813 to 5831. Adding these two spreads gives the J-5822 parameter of 1.2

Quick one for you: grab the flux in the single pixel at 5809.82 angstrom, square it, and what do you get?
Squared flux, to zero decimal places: 231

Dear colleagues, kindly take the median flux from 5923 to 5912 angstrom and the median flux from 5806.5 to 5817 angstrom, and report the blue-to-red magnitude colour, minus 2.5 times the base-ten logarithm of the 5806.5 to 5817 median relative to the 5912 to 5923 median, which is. -0.047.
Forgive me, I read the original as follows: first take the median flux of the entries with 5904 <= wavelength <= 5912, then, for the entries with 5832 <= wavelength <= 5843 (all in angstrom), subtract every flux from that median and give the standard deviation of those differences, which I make 0.10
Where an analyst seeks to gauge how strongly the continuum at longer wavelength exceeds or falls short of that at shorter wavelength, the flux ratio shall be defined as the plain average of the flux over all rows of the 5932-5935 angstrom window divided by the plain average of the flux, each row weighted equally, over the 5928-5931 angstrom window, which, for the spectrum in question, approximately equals 0.99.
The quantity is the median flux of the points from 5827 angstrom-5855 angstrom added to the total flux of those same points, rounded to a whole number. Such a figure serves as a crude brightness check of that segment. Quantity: 342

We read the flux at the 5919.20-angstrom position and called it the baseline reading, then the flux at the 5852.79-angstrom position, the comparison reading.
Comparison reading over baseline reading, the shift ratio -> 1.09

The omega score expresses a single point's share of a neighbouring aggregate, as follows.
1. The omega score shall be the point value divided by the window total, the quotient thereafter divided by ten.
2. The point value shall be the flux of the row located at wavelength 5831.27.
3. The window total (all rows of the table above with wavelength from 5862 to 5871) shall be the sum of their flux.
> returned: 0.0147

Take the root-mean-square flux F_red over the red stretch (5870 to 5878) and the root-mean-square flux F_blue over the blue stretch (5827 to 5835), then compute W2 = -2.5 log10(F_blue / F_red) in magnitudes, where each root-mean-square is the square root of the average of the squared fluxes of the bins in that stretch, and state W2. -0.059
